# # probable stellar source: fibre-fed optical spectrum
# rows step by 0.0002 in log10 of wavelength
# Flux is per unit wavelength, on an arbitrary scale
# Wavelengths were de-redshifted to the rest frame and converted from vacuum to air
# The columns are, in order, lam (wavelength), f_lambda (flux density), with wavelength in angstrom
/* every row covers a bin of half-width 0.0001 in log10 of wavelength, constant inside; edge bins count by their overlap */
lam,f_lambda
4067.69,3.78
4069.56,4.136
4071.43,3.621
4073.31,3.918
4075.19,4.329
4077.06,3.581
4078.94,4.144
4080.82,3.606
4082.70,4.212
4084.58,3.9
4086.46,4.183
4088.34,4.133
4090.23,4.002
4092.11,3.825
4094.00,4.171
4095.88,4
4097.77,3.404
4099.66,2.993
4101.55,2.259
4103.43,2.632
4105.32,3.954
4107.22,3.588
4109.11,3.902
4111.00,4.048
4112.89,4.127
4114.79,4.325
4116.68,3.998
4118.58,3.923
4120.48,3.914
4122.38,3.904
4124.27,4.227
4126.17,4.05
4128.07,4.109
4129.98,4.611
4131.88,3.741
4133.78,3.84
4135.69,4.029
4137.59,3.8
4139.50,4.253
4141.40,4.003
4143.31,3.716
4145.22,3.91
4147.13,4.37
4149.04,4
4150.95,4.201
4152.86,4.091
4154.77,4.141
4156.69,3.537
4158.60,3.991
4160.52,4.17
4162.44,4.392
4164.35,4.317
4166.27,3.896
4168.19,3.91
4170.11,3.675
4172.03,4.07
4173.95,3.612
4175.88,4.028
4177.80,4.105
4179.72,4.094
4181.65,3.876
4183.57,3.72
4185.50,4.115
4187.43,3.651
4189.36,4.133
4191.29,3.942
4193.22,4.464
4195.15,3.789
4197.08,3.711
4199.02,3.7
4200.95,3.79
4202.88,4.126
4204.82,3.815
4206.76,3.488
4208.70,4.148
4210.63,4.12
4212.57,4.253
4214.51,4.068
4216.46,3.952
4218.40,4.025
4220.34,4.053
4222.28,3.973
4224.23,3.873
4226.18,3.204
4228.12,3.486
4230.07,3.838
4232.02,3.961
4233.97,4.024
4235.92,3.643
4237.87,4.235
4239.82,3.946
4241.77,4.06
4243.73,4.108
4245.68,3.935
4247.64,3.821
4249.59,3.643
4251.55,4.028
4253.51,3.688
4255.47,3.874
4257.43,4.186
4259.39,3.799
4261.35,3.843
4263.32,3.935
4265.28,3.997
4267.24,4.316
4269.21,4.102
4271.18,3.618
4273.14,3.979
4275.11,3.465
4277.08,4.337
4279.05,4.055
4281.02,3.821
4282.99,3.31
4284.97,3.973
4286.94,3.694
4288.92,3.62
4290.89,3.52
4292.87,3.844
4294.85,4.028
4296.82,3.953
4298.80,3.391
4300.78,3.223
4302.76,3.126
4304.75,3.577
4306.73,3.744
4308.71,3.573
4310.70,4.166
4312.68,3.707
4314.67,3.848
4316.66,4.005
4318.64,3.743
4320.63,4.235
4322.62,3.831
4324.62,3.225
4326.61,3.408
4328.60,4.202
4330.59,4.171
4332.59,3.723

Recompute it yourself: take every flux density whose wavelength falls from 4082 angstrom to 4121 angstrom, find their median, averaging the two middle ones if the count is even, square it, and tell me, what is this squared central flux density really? 15.63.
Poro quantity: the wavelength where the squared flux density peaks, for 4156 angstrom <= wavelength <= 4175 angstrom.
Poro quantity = 4162.44 angstrom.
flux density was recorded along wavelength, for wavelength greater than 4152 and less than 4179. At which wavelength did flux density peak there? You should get 4162.44 angstrom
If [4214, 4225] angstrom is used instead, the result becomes 4214.51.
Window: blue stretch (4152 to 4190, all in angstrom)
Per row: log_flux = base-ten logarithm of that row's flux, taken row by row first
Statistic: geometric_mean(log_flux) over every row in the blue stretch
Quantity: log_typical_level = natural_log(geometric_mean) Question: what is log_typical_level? -0.514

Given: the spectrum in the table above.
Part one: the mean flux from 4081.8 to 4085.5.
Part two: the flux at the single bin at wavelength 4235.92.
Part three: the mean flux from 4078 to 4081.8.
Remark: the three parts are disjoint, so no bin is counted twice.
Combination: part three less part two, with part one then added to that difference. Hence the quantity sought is 4.3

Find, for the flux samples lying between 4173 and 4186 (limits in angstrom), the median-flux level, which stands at 4.03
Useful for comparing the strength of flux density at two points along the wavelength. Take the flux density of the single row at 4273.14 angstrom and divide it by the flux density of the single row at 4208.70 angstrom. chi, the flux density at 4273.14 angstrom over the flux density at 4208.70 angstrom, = 0.96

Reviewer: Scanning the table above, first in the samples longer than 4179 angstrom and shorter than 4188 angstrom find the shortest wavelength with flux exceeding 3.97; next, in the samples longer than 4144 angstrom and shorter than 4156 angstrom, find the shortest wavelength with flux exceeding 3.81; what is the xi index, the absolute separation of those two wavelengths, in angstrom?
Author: 34.5 angstrom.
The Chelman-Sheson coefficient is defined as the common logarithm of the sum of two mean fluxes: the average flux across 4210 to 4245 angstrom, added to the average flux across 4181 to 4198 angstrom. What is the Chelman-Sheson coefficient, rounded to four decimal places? 0.8959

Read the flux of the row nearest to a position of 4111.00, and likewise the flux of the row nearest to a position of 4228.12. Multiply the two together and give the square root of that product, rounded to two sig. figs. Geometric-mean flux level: 3.8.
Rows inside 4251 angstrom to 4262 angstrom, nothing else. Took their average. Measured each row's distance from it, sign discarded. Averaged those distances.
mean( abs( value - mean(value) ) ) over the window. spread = 0.14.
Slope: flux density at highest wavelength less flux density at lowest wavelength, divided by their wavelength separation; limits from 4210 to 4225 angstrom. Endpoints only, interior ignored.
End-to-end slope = -0.018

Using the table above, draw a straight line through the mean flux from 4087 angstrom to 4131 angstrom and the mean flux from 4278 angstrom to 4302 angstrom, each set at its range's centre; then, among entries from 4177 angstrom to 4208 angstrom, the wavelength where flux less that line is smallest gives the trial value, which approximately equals 4206.76 angstrom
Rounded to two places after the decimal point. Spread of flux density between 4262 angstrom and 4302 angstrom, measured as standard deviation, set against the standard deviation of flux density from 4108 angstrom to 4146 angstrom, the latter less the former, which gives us -0.10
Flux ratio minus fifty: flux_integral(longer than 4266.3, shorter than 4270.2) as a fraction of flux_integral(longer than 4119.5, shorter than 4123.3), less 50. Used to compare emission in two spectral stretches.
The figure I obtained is -48.9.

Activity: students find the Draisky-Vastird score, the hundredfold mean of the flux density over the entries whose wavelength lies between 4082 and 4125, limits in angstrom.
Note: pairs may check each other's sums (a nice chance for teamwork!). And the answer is 381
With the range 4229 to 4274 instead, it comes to 394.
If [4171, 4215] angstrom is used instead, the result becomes 395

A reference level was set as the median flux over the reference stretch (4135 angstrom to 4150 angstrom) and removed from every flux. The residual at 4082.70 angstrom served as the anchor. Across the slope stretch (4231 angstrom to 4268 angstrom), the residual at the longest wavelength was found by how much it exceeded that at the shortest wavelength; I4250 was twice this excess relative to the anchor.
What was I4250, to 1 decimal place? 3.4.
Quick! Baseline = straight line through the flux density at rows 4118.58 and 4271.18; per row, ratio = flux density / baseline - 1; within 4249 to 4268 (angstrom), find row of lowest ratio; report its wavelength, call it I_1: 4249.59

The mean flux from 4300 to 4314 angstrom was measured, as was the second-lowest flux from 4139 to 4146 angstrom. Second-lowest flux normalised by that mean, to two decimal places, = 1.09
